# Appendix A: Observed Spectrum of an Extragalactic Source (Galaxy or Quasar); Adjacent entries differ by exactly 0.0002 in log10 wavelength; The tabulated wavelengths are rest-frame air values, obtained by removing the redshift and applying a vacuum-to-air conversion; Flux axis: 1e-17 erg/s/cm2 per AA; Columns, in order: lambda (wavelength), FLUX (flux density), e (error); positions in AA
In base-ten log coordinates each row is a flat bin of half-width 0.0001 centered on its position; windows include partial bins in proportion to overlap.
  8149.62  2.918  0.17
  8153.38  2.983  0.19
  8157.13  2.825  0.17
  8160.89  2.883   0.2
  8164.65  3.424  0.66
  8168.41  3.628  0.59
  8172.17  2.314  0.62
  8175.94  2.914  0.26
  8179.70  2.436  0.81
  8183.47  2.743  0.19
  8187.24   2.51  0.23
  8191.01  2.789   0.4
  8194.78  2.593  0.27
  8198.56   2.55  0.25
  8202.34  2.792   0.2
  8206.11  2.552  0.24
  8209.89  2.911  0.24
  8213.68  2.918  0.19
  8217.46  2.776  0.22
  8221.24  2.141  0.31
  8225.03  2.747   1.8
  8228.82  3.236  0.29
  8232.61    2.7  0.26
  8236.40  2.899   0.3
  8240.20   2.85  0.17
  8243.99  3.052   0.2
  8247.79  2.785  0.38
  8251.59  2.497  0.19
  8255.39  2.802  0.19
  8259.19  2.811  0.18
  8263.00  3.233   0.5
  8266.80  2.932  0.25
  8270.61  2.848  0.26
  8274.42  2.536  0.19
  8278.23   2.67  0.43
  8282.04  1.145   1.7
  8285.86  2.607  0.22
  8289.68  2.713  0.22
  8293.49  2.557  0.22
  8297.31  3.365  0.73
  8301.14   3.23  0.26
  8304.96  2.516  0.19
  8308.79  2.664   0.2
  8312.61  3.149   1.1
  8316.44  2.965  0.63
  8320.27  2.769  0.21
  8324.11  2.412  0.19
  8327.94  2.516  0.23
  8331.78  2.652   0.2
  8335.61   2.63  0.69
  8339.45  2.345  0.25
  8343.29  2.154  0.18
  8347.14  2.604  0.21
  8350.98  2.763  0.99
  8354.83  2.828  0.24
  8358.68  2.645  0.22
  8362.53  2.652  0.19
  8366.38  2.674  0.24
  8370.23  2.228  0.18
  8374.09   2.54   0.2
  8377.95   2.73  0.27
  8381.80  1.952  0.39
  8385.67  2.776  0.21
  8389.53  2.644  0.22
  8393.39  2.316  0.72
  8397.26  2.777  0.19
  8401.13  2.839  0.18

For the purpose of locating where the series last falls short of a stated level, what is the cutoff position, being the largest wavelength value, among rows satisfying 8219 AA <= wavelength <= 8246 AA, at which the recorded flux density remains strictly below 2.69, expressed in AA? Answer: 8221.24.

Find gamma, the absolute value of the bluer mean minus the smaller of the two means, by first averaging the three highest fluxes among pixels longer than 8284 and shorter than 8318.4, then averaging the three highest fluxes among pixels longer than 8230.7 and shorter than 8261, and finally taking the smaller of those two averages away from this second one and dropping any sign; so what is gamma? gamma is 0.0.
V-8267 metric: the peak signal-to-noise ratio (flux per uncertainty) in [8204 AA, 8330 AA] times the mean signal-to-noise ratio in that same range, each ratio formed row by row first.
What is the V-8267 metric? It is 176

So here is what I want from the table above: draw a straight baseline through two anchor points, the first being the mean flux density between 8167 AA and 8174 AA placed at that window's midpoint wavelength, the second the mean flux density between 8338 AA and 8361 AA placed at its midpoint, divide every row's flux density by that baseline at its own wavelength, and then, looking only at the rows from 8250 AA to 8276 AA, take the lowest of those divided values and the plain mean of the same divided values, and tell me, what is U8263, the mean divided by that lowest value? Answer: 1.14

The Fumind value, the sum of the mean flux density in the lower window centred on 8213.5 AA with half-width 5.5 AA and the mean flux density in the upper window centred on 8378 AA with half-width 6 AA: 5.28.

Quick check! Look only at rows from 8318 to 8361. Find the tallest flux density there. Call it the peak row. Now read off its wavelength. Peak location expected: 8354.83 AA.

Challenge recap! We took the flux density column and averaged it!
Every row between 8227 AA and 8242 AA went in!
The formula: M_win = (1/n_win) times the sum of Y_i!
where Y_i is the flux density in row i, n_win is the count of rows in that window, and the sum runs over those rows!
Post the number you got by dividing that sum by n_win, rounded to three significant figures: 2.92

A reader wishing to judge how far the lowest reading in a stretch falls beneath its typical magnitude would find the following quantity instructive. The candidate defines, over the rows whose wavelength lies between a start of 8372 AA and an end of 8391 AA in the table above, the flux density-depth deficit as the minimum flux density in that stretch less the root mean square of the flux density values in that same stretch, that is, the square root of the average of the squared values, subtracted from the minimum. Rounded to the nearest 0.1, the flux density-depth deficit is -0.6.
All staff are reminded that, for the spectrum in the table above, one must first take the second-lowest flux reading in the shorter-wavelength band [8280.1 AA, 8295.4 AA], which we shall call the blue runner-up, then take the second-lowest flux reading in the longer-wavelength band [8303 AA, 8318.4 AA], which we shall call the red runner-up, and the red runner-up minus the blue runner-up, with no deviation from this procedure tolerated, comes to 0.11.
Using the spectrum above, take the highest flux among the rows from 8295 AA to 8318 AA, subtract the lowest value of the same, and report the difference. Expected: 0.8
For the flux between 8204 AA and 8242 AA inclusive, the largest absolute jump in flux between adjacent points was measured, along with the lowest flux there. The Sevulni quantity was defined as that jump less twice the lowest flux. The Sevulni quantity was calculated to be -3.6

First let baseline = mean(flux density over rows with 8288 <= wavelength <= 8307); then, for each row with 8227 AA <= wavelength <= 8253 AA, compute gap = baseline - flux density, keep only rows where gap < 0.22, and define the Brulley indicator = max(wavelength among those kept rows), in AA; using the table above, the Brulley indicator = 8247.79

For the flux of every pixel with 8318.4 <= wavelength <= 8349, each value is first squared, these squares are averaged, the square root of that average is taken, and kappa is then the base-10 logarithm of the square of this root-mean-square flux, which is 0.80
